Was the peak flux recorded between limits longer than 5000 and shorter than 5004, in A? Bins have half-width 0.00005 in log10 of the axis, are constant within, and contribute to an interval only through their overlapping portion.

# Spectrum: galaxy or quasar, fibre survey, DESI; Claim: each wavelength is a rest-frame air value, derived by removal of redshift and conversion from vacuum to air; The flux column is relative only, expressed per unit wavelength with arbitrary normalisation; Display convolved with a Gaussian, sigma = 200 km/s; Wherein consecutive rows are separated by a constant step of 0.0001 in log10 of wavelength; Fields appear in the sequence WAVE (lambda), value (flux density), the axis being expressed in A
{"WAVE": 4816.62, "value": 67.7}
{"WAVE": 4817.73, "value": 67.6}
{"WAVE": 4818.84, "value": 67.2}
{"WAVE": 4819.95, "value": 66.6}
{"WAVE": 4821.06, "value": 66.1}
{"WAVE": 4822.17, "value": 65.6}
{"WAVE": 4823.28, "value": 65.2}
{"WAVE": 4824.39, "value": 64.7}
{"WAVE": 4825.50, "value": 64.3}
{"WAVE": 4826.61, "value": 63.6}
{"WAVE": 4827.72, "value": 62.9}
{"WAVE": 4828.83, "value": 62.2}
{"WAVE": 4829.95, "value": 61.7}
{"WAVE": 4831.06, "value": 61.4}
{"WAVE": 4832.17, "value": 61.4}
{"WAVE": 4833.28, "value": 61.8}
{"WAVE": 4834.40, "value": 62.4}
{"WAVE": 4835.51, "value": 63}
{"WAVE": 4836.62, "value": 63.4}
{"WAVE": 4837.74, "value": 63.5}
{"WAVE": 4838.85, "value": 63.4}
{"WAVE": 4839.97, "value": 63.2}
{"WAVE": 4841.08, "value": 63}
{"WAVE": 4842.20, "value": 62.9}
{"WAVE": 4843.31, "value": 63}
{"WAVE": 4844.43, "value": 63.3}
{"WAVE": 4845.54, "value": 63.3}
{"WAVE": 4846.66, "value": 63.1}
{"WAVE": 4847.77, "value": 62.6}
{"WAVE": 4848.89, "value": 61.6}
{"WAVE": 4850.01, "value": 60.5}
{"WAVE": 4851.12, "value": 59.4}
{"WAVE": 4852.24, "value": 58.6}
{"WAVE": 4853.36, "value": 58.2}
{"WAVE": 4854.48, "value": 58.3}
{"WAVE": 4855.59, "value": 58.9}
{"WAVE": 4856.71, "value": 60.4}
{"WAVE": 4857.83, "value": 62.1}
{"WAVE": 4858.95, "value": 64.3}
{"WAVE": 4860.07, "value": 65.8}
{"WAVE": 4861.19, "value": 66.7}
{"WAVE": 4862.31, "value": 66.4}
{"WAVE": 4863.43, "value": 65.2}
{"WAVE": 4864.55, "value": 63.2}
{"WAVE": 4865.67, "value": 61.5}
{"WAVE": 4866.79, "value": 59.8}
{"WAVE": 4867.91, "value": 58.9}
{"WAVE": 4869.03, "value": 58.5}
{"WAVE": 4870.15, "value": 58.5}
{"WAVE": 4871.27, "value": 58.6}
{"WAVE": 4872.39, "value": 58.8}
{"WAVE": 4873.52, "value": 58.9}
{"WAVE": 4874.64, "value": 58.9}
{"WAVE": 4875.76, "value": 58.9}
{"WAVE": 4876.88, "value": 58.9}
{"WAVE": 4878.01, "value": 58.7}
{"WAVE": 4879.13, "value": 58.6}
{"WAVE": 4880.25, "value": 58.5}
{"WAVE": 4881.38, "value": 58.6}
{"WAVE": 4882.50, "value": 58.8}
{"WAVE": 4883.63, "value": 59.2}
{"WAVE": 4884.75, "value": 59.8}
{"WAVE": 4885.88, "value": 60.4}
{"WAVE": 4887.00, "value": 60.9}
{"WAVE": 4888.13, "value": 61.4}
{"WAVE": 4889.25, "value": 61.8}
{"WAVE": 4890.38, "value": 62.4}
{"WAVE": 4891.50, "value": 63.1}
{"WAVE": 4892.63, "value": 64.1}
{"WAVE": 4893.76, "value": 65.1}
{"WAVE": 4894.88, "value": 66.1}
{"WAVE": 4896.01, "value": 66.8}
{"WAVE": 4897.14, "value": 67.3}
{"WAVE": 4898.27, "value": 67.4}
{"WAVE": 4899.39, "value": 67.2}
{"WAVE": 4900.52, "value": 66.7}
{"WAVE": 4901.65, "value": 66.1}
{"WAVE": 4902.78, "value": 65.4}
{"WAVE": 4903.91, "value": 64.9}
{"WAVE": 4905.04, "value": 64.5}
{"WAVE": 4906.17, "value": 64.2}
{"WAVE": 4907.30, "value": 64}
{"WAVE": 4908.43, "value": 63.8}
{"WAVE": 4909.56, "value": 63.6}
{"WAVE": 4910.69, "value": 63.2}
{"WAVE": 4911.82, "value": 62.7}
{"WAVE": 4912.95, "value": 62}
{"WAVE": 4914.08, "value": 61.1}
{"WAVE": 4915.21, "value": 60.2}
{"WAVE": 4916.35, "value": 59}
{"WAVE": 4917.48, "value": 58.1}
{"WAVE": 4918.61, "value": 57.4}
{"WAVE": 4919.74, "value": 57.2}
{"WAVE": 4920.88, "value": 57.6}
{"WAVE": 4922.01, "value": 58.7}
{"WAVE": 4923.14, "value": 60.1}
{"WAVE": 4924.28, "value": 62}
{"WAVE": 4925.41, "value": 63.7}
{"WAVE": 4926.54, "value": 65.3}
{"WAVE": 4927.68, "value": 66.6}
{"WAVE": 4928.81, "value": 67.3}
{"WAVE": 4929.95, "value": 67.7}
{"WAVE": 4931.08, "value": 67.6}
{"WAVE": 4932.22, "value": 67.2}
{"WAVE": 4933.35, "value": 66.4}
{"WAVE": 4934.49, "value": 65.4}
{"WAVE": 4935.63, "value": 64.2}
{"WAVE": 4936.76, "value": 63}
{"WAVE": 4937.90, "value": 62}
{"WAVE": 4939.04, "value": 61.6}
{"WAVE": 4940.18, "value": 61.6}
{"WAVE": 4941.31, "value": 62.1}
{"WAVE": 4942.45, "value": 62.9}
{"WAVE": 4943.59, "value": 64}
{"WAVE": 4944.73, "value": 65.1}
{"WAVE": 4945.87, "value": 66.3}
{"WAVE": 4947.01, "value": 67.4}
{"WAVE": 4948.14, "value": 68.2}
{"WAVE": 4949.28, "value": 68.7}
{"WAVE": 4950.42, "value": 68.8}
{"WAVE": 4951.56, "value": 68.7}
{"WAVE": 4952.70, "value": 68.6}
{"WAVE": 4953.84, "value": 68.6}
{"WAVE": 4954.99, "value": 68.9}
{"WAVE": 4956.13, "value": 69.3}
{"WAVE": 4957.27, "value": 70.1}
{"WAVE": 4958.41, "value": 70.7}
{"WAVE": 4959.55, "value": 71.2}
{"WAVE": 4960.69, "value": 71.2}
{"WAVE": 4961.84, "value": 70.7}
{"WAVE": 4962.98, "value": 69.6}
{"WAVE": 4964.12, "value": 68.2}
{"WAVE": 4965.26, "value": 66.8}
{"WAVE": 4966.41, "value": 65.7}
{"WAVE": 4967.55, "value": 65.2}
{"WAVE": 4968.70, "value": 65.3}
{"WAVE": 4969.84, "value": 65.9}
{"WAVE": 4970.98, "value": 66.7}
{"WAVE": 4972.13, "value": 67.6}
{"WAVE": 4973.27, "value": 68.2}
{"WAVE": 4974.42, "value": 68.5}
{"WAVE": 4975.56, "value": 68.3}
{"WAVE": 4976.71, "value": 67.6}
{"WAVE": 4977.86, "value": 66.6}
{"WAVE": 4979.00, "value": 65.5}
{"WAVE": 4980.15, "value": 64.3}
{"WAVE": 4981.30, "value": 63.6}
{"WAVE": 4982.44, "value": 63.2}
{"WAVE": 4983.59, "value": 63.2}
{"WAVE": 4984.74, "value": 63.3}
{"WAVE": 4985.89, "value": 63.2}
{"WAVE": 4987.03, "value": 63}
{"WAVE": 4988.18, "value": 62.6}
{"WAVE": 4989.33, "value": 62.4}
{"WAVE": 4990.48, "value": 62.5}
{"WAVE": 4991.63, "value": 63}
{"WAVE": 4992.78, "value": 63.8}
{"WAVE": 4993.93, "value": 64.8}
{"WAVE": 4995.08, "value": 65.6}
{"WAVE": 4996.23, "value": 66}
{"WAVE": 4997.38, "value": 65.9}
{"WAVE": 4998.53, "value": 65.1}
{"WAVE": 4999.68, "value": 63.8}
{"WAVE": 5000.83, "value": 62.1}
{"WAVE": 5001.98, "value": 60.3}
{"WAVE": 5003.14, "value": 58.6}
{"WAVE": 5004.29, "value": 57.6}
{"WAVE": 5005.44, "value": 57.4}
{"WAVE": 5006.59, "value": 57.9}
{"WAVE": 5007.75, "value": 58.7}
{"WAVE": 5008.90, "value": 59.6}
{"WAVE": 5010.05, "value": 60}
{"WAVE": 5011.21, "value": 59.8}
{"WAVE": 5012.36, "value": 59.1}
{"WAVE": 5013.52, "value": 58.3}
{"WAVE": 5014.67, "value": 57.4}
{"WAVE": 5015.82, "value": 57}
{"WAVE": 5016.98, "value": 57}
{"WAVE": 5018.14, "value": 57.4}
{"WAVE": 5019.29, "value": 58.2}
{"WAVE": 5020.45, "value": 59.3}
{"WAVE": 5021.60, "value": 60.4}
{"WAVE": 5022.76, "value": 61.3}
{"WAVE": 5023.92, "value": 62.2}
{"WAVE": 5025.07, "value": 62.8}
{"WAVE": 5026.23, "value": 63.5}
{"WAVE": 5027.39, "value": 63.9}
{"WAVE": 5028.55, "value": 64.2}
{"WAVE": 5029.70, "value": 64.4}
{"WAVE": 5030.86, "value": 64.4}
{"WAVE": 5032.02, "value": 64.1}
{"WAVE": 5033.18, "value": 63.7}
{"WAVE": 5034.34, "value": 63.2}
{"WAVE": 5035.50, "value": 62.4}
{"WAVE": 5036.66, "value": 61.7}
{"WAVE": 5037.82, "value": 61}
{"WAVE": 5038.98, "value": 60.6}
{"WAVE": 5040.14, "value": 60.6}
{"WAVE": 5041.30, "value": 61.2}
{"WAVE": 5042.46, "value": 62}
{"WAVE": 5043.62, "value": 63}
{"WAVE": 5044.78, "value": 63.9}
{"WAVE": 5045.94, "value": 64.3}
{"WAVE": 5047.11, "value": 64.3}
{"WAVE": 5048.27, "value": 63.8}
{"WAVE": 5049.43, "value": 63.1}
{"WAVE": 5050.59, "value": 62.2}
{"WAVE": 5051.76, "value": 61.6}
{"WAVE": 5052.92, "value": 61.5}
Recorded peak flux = 62.1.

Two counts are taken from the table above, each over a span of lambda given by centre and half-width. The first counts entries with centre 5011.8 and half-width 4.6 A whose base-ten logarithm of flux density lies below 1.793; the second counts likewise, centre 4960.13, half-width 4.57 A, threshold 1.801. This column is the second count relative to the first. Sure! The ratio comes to 0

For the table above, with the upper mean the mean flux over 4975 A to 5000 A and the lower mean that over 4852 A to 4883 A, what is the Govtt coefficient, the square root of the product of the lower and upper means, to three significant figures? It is 62.4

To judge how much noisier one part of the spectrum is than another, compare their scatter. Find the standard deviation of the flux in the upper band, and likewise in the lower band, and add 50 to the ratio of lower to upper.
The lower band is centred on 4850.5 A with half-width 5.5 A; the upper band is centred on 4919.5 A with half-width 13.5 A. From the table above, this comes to 50.6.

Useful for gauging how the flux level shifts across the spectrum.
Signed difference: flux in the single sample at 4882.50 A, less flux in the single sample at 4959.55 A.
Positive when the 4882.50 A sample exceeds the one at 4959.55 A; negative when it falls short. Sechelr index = -12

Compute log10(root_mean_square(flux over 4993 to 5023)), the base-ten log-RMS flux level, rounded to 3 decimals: 1.781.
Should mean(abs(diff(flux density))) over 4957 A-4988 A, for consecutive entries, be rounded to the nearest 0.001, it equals 0.619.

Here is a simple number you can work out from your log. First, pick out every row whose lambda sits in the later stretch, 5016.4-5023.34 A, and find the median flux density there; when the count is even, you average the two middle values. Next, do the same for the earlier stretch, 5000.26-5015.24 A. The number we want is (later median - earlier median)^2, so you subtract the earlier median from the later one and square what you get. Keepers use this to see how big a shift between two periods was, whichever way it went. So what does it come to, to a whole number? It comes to 0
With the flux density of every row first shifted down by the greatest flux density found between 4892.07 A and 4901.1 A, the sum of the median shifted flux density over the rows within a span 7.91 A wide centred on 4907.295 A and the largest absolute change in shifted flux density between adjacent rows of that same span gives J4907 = -3.0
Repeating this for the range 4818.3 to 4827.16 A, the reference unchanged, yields -1.3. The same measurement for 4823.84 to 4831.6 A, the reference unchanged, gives -3.8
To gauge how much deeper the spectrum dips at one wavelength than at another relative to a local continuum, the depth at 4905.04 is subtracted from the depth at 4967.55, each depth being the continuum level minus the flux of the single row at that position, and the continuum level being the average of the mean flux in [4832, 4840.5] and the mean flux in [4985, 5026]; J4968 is -1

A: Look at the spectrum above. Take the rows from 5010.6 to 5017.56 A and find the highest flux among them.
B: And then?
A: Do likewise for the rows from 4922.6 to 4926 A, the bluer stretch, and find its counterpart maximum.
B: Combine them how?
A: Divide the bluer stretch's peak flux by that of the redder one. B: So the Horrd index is 1.07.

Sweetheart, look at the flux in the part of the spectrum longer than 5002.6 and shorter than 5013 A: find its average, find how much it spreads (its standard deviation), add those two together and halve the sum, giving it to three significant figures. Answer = 29.8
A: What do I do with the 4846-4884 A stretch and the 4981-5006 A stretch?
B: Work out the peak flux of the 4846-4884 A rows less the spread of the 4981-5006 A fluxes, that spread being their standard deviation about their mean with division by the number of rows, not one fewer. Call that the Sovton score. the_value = 64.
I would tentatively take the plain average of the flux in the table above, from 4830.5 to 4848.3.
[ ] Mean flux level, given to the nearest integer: 63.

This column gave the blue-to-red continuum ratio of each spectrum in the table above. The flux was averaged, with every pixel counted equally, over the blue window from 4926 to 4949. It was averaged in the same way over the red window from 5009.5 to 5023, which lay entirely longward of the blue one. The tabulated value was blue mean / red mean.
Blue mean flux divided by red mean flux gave 1.11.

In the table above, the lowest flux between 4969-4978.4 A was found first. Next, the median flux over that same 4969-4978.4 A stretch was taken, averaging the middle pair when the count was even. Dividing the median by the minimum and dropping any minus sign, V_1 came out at 1.03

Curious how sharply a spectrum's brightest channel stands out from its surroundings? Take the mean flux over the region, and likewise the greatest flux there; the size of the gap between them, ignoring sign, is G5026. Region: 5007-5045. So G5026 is 3.3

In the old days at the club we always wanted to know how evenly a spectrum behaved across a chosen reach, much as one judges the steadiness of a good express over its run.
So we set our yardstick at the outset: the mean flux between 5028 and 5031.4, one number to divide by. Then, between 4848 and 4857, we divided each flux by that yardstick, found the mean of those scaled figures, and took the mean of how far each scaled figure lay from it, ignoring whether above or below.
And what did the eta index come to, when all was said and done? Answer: 0.016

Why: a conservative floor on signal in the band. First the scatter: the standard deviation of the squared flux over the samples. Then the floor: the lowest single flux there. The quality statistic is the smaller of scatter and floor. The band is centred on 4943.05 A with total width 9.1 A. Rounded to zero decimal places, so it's 62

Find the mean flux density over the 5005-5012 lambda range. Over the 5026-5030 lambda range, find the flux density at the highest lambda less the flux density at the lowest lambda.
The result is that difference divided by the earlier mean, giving 0.015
